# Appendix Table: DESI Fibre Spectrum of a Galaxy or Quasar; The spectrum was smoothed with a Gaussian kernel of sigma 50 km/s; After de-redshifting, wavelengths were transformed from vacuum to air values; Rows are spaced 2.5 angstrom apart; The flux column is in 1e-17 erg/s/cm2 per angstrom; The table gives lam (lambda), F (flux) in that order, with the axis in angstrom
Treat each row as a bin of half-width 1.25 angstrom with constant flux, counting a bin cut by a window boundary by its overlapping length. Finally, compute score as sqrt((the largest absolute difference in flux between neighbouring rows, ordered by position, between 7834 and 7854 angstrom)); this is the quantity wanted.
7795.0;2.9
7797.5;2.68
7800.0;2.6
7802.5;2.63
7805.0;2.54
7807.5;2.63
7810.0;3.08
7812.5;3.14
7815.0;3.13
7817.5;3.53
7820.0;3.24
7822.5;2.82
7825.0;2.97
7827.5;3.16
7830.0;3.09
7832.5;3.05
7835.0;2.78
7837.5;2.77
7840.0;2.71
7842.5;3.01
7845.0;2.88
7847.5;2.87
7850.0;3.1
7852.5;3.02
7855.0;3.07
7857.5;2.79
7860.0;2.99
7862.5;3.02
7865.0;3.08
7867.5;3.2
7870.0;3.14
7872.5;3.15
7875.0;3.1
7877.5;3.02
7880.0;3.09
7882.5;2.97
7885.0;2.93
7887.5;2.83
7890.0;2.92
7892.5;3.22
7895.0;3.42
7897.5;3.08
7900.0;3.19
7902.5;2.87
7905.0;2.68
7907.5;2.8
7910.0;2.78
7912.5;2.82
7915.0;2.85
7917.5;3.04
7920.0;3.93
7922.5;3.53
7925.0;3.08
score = 0.55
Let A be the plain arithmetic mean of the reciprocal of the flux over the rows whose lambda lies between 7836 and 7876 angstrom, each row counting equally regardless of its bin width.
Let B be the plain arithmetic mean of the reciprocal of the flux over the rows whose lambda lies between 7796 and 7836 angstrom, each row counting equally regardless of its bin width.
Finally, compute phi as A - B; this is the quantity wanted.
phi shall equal -0.008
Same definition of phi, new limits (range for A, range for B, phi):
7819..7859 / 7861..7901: 0.014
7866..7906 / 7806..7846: -0.006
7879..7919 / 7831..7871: 0.000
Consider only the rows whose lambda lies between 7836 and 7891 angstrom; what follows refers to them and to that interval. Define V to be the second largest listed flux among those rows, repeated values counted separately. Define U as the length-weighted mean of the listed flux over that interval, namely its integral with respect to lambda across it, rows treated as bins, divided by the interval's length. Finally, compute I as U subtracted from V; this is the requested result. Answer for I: 0.166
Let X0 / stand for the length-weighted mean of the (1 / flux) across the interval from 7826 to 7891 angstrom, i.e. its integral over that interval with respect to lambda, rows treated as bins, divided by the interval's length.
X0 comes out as 0.335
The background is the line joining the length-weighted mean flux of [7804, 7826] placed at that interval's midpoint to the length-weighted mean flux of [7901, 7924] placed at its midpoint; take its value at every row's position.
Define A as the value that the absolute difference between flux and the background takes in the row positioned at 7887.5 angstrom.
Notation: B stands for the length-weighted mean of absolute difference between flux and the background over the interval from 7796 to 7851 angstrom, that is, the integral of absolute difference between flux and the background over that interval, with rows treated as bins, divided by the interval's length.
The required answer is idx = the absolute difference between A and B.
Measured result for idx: 0.01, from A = 0.200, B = 0.214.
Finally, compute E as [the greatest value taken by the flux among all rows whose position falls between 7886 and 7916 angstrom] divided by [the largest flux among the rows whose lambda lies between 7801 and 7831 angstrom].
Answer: 0.97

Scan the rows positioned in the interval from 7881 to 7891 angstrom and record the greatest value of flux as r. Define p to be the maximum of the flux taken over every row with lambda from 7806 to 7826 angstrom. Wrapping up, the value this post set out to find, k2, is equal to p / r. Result 1.19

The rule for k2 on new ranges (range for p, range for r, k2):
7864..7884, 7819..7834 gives 0.99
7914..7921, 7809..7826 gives 1.11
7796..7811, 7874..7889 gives 0.99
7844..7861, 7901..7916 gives 1.08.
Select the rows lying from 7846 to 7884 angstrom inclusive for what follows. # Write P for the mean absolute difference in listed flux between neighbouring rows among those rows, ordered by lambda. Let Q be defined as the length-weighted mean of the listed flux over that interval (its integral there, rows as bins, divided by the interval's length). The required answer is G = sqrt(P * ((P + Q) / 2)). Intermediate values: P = 0.10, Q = 3.04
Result 0.40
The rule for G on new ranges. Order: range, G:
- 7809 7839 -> 0.53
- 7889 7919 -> 0.52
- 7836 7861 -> 0.48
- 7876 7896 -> 0.46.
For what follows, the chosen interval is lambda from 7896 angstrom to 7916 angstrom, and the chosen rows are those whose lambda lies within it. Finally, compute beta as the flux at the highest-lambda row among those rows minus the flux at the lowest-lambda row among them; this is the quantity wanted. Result -0.23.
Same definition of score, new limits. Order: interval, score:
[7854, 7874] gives 0.53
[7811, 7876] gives 0.65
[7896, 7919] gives 0.57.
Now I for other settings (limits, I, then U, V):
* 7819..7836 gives 0.144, 3.02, 3.16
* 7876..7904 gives 0.174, 3.05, 3.22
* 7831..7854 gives 0.136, 2.91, 3.05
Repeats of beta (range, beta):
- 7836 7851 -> 0.33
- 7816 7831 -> -0.44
